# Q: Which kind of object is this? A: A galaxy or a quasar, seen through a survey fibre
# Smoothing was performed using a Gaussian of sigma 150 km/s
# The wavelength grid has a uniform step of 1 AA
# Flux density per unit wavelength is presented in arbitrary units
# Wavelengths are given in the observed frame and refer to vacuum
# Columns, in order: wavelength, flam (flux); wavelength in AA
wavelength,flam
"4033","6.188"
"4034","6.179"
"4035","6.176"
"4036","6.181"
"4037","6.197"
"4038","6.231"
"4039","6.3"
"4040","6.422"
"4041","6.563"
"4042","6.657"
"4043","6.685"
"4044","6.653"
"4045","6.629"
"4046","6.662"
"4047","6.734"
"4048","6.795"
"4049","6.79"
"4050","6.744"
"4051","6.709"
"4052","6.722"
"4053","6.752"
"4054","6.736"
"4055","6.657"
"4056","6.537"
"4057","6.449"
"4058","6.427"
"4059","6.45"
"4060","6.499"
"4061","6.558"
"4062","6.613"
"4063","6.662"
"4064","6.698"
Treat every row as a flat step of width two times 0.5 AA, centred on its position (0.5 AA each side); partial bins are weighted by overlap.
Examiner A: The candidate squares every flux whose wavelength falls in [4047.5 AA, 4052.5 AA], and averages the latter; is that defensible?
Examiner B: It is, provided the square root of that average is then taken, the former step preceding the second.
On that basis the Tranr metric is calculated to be 6.75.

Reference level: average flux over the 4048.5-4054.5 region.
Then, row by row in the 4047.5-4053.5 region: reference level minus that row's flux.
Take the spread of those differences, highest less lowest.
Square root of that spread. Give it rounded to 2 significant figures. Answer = 0.29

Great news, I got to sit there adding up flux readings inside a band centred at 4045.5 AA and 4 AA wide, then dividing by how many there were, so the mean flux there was 6.67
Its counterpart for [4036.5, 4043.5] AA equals 6.44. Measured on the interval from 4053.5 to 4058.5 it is 6.56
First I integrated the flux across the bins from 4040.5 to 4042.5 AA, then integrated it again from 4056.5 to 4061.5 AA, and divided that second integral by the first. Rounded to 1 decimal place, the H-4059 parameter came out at 2.4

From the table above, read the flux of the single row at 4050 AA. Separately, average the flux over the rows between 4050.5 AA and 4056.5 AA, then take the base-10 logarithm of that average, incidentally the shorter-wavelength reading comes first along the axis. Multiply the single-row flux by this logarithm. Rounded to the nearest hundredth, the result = 5.56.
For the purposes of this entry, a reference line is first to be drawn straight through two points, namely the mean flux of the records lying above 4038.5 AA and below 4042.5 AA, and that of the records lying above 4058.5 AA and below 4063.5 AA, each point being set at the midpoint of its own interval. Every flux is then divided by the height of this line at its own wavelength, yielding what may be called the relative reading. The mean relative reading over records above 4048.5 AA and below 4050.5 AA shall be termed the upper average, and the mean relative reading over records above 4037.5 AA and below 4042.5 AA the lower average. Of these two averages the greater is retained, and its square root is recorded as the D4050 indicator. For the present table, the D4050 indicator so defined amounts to 1.02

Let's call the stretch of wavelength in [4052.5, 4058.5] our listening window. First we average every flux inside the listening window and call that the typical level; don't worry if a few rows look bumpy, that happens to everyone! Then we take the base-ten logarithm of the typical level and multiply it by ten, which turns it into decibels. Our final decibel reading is 8.19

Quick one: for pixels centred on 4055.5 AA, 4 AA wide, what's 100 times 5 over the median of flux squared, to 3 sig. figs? 11.5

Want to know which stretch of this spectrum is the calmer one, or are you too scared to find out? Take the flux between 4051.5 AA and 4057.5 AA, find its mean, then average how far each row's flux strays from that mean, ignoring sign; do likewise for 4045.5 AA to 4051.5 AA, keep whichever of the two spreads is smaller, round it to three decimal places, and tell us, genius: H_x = 0.037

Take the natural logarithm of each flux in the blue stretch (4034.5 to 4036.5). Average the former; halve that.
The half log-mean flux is 0.911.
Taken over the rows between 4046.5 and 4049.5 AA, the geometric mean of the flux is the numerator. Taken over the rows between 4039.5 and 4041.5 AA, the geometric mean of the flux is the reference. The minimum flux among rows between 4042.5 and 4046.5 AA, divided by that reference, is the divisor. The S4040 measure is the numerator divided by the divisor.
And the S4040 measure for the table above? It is 6.63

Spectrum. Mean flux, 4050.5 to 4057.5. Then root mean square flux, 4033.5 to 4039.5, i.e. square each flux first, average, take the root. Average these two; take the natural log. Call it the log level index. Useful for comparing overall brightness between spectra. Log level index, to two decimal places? 1.86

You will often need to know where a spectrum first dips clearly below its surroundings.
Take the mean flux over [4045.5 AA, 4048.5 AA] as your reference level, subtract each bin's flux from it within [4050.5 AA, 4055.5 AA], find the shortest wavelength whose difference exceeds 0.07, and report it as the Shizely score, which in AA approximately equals 4055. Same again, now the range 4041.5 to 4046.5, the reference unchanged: 4042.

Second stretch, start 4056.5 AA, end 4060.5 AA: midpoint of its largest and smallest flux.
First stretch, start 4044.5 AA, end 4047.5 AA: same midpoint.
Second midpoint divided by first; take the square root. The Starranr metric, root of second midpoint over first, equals 0.98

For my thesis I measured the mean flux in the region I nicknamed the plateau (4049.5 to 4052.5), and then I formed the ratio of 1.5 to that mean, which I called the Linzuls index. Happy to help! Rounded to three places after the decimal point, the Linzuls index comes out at 0.223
